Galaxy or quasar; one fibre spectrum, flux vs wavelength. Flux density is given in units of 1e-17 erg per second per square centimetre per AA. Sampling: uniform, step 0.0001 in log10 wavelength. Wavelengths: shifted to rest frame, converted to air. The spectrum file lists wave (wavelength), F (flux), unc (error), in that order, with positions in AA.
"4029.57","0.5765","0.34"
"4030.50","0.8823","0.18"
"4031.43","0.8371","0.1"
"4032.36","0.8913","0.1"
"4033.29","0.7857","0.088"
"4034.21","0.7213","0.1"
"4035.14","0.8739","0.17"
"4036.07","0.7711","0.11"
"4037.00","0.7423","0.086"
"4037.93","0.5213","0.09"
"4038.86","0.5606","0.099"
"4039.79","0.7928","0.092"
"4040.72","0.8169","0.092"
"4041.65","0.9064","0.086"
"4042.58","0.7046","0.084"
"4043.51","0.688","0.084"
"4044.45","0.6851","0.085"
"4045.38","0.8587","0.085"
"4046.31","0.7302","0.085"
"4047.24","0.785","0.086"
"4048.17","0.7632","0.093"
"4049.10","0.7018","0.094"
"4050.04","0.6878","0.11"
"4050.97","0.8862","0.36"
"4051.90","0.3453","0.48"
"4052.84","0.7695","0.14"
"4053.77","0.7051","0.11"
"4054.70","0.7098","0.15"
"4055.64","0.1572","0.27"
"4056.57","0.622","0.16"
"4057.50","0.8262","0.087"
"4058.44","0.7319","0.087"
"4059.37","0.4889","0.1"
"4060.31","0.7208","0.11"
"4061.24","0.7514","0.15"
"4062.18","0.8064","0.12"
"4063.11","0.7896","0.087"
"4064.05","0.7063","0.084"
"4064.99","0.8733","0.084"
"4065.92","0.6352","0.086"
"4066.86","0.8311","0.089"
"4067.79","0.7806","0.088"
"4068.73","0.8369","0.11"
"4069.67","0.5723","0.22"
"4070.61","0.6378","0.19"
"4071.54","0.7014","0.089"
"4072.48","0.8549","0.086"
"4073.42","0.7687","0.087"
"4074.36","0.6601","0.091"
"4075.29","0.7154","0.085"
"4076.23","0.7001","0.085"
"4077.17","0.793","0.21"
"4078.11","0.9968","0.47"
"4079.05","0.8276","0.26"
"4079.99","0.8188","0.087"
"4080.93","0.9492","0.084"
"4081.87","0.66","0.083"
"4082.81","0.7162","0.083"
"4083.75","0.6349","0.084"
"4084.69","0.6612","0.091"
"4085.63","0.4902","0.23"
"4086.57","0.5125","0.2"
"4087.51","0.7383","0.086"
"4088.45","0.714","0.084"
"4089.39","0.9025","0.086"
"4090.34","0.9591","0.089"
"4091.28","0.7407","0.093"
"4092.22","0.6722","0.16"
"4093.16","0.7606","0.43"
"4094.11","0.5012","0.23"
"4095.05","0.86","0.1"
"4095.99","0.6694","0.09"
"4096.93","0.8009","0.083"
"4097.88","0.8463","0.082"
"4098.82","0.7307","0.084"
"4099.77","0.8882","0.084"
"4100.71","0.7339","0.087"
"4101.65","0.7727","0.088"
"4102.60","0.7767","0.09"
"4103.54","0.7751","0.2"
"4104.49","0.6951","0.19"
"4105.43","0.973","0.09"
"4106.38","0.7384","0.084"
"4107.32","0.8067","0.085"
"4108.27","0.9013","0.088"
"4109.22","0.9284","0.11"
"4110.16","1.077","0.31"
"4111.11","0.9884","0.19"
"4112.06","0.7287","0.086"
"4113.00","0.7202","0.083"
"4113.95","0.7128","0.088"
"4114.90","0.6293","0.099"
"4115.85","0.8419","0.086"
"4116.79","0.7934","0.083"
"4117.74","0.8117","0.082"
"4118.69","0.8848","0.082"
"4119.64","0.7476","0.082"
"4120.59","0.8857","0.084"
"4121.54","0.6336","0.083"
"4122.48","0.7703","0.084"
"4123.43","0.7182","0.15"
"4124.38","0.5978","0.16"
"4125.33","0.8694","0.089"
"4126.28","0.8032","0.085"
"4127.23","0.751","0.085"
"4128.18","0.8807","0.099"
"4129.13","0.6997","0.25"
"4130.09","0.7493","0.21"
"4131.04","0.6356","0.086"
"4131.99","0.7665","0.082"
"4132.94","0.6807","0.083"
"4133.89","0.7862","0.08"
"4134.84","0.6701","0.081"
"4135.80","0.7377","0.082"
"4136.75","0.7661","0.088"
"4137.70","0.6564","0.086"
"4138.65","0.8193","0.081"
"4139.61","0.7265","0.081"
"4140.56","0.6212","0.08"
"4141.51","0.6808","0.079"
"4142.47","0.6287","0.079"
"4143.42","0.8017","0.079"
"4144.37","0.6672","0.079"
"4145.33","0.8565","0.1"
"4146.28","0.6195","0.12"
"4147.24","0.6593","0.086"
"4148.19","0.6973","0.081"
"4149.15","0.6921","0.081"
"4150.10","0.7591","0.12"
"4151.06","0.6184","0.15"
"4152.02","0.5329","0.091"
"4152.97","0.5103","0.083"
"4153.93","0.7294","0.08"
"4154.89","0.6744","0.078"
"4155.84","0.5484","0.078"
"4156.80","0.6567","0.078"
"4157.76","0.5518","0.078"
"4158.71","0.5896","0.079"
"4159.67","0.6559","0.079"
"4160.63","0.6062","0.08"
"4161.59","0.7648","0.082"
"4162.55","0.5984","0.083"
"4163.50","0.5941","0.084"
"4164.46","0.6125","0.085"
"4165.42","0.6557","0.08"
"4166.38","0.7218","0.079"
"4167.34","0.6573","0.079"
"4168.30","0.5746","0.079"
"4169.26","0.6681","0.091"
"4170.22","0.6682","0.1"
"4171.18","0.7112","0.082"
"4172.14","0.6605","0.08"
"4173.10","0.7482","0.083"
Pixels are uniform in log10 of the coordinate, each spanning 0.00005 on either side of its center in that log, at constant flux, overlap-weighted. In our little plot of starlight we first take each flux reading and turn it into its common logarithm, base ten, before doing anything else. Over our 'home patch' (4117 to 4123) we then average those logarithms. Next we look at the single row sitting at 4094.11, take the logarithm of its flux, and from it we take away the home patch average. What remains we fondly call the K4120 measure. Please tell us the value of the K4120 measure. -0.19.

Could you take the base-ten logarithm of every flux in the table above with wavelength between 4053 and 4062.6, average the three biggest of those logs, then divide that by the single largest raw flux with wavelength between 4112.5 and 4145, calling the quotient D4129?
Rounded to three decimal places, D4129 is -0.113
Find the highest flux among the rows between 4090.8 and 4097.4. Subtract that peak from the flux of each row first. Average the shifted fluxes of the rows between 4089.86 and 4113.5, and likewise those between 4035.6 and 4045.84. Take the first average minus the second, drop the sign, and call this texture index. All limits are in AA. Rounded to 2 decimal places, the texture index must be 0.07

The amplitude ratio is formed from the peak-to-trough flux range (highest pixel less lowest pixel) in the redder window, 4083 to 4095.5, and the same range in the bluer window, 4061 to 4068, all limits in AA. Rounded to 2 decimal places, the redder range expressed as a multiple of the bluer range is 1.97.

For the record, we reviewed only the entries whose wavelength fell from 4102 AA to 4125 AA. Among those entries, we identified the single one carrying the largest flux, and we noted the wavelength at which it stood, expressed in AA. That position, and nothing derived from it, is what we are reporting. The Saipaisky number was 4110.16 AA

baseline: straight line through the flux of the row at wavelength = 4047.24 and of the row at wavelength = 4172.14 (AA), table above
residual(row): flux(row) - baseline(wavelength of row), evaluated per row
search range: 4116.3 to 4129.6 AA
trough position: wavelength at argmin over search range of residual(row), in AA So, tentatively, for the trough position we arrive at 4124.38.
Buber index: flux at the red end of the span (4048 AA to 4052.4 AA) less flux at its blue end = -0.42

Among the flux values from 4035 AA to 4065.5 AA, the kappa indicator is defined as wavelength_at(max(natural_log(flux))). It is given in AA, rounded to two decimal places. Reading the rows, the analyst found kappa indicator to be 4041.65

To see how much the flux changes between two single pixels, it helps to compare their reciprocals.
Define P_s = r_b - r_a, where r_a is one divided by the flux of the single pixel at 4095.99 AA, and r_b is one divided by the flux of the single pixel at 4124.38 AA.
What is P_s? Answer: 0.18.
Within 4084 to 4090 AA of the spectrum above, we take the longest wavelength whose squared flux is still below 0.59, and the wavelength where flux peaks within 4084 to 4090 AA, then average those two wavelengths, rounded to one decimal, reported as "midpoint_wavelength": 4088.9 AA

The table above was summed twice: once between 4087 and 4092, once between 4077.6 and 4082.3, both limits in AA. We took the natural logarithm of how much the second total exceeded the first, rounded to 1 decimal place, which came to -1.6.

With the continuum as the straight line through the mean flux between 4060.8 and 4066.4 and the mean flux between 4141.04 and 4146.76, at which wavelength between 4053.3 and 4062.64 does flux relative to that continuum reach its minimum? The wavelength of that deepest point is 4055.64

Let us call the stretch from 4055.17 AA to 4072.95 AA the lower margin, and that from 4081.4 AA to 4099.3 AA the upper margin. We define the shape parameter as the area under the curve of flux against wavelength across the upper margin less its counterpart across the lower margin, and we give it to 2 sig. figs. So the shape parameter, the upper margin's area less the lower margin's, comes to 0.31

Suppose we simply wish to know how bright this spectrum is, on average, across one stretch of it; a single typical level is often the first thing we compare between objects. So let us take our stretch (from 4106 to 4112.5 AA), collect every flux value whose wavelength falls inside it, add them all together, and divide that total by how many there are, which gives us 0.88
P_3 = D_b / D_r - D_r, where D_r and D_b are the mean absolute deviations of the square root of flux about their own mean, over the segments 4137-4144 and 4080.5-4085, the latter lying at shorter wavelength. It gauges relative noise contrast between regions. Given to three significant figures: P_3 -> 1.24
